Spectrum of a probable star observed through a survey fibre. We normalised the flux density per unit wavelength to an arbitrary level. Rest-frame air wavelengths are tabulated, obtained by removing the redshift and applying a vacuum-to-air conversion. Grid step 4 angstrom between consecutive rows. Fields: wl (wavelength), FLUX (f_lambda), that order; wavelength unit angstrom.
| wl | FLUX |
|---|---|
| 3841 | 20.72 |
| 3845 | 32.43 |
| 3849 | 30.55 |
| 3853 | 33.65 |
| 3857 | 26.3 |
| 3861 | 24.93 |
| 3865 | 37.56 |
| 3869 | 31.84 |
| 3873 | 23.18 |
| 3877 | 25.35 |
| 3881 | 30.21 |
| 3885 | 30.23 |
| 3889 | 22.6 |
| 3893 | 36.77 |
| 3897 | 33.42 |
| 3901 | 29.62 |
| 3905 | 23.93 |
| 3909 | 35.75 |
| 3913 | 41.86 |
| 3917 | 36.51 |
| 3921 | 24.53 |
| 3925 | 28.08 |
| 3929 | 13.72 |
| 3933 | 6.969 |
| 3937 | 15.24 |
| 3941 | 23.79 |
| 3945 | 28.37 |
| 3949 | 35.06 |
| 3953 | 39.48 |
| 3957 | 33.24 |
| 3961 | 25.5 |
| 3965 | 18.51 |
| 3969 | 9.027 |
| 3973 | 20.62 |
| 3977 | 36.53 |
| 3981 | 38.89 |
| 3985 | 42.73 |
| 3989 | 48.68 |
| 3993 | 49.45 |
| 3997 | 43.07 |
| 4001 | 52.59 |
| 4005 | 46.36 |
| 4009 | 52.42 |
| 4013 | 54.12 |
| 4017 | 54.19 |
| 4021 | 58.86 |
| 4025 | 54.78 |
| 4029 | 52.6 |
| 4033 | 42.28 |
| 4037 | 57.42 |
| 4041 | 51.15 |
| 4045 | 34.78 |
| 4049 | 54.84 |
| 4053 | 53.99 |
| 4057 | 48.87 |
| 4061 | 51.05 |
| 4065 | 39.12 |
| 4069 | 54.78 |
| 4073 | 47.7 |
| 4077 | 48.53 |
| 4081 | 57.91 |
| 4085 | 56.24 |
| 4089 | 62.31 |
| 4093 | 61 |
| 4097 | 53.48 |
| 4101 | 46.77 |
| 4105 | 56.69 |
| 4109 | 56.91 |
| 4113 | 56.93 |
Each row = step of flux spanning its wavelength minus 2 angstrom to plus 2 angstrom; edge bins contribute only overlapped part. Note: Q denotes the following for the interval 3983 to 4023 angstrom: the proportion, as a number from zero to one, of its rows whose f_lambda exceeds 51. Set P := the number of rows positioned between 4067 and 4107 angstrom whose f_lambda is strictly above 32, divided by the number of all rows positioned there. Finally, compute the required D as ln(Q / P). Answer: -0.69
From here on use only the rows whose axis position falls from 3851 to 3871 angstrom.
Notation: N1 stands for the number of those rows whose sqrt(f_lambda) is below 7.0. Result 5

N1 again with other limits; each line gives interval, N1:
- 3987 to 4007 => 3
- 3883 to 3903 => 5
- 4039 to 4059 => 2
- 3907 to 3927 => 5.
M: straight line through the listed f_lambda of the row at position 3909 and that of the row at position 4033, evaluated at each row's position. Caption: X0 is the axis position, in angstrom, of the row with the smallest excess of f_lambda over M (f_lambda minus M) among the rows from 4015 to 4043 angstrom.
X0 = 4033 angstrom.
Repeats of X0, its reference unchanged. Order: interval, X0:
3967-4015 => 3969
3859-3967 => 3933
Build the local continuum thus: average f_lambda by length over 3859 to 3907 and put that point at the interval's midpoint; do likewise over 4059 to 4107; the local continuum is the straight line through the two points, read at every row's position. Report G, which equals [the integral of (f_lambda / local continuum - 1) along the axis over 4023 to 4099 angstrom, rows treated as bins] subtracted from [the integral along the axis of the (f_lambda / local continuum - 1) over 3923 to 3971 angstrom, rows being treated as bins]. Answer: -20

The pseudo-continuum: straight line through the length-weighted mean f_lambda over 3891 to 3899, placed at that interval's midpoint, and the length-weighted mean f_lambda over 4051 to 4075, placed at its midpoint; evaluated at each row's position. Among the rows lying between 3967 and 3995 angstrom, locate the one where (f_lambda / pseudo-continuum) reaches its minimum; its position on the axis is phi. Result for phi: 3969 angstrom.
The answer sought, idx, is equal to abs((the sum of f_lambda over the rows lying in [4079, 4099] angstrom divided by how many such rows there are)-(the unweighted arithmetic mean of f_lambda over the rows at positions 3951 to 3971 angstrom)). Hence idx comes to 33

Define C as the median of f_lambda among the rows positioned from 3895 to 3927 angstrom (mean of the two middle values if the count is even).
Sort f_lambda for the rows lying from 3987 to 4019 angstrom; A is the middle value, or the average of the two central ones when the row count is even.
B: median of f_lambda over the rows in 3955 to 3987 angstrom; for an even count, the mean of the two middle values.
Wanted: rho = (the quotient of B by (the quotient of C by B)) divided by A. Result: 0.5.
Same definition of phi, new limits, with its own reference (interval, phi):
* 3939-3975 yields 3969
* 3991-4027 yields 3997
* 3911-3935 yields 3933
